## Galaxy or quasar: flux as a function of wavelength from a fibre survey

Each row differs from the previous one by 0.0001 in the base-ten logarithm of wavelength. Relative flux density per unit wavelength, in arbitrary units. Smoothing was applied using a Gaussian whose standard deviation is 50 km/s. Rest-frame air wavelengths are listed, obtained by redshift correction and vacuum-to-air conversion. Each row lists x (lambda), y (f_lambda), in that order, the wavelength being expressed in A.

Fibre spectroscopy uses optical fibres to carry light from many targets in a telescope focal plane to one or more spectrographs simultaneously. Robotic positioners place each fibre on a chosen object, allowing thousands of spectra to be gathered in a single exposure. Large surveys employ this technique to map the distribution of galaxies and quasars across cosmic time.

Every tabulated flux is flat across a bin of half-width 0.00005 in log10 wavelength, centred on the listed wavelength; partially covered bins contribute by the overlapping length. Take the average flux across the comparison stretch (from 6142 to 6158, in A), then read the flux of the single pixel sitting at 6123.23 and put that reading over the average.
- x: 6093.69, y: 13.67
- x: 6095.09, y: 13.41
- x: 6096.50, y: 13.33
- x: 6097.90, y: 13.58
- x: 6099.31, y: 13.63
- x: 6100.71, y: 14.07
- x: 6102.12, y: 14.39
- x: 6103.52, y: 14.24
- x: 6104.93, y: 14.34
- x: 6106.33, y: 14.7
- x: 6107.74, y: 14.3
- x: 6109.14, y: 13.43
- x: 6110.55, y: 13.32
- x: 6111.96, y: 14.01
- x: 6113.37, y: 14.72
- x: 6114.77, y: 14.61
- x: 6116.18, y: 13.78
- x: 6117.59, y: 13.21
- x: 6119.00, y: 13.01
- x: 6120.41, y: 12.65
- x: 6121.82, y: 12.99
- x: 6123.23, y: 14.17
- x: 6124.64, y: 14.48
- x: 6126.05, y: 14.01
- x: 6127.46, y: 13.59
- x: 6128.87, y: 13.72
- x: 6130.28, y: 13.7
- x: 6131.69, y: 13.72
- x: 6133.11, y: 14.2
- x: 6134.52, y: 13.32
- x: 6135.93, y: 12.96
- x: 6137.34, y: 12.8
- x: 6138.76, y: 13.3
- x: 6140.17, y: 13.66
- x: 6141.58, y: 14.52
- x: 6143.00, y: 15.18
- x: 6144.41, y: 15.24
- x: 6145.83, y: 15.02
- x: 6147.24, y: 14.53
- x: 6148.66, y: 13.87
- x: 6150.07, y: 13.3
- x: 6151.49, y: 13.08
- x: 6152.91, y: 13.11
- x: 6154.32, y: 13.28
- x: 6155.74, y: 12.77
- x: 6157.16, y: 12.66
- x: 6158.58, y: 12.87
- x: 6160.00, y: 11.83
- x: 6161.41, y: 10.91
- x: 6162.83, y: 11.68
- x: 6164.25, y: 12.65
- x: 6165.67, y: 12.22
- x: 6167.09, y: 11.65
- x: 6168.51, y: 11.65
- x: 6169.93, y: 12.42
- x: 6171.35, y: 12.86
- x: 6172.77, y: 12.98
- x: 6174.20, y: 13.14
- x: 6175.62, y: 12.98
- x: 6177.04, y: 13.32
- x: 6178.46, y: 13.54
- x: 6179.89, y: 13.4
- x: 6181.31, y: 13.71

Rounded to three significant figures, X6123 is 1.03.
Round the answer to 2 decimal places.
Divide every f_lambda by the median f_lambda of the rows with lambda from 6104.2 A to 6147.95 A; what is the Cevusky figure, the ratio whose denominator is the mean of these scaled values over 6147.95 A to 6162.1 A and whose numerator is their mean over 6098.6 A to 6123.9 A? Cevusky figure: 1.09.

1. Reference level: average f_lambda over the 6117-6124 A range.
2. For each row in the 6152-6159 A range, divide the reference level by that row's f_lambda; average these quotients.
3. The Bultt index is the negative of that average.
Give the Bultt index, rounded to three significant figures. -1.02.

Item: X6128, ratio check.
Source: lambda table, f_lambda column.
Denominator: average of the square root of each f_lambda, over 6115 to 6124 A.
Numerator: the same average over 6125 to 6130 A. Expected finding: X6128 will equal 1.02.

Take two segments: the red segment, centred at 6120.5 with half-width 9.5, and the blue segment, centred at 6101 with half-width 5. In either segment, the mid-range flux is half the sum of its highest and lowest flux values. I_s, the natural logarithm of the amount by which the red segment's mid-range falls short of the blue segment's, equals -1.7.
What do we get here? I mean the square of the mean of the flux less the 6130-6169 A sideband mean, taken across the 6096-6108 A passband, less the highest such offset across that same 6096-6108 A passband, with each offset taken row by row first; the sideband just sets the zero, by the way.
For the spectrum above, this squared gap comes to 0.40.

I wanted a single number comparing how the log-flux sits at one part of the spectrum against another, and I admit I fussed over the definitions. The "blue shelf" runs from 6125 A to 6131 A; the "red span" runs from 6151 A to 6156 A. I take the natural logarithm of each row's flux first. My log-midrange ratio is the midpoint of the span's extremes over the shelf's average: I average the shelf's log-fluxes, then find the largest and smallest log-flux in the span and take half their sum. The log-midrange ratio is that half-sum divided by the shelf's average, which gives 0.98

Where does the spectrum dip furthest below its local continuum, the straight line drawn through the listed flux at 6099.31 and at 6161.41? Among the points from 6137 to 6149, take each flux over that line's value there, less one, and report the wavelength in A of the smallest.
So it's 6137.34 A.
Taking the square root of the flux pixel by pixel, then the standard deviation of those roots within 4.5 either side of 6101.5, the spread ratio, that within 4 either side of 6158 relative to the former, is 2.6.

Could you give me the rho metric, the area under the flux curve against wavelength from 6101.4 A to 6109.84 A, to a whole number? 120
